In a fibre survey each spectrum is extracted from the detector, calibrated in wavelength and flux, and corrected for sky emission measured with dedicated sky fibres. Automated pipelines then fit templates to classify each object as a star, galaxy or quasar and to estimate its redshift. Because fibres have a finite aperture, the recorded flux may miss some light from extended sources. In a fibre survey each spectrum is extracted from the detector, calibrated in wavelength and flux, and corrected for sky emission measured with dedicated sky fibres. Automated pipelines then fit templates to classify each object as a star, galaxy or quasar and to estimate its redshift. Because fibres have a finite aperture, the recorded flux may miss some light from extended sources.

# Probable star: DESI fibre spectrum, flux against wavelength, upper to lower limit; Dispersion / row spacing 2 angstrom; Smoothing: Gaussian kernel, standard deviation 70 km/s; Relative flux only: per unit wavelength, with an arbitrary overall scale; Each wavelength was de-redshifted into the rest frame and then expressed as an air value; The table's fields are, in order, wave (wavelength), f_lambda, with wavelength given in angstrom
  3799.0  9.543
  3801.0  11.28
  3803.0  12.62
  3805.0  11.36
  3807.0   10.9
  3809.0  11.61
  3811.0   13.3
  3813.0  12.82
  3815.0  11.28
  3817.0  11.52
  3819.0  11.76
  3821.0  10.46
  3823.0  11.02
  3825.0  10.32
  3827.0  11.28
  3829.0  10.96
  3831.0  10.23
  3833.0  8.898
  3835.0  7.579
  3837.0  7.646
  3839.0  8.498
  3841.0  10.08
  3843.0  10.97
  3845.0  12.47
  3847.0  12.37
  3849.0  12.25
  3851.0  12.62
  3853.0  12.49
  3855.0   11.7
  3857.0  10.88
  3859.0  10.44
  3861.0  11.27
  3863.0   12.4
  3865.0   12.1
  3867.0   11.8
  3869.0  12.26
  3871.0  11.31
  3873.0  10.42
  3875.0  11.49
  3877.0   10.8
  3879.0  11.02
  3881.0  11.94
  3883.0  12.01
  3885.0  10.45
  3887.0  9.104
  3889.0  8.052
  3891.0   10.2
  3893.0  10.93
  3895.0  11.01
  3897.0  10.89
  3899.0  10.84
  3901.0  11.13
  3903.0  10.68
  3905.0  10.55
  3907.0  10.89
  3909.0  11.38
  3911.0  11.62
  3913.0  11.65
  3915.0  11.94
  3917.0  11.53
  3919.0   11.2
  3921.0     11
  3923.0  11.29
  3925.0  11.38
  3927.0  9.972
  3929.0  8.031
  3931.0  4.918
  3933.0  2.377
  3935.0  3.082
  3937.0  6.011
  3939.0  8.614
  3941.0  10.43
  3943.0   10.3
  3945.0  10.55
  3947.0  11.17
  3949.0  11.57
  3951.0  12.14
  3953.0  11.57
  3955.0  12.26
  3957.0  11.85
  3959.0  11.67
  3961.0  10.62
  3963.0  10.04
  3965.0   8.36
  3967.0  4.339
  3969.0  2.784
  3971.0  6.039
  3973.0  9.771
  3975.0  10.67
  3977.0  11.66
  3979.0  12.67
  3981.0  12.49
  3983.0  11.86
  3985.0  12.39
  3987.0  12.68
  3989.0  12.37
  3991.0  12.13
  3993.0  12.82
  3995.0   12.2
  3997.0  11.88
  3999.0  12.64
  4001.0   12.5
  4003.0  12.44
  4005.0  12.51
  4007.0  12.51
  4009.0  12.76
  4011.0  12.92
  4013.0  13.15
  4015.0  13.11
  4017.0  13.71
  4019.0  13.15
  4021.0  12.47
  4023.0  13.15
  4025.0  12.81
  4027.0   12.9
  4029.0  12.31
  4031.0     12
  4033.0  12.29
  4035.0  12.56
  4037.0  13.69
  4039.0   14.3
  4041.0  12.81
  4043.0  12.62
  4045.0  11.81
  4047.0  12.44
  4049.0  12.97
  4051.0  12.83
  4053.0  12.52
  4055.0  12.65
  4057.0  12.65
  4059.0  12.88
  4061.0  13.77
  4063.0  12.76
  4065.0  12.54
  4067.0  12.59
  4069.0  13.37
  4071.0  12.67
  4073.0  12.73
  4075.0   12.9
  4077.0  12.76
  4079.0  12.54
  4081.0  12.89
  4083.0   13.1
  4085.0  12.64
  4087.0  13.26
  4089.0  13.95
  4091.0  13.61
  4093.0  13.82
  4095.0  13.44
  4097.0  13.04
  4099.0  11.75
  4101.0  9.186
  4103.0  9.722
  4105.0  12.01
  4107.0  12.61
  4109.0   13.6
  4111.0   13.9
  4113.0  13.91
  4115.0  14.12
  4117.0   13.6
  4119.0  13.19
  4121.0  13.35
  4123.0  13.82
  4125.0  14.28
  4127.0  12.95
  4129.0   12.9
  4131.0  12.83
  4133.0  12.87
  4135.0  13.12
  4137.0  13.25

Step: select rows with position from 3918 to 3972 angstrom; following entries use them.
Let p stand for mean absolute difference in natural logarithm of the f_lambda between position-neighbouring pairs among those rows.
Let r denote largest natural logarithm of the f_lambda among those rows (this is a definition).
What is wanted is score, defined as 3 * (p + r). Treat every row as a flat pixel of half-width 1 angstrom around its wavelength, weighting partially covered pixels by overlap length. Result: 8.17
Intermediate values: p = 0.22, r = 2.51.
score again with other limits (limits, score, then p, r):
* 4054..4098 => 7.99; 0.03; 2.64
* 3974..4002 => 7.78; 0.04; 2.55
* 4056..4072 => 7.99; 0.04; 2.62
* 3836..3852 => 7.84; 0.08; 2.54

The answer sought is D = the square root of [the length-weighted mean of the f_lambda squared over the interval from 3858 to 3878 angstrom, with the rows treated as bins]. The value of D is 11.4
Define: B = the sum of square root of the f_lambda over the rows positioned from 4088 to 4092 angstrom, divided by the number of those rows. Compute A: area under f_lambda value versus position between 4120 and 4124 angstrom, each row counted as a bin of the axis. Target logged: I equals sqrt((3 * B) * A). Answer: 25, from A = 54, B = 3.7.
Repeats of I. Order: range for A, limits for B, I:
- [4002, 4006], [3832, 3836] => 21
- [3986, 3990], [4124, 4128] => 24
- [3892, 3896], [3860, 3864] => 21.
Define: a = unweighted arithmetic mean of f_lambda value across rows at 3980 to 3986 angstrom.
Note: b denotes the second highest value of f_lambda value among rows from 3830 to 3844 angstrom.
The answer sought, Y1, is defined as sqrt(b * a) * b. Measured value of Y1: 115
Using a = 12.2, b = 10.23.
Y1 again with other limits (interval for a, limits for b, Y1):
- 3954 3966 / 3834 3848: 143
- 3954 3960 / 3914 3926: 135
